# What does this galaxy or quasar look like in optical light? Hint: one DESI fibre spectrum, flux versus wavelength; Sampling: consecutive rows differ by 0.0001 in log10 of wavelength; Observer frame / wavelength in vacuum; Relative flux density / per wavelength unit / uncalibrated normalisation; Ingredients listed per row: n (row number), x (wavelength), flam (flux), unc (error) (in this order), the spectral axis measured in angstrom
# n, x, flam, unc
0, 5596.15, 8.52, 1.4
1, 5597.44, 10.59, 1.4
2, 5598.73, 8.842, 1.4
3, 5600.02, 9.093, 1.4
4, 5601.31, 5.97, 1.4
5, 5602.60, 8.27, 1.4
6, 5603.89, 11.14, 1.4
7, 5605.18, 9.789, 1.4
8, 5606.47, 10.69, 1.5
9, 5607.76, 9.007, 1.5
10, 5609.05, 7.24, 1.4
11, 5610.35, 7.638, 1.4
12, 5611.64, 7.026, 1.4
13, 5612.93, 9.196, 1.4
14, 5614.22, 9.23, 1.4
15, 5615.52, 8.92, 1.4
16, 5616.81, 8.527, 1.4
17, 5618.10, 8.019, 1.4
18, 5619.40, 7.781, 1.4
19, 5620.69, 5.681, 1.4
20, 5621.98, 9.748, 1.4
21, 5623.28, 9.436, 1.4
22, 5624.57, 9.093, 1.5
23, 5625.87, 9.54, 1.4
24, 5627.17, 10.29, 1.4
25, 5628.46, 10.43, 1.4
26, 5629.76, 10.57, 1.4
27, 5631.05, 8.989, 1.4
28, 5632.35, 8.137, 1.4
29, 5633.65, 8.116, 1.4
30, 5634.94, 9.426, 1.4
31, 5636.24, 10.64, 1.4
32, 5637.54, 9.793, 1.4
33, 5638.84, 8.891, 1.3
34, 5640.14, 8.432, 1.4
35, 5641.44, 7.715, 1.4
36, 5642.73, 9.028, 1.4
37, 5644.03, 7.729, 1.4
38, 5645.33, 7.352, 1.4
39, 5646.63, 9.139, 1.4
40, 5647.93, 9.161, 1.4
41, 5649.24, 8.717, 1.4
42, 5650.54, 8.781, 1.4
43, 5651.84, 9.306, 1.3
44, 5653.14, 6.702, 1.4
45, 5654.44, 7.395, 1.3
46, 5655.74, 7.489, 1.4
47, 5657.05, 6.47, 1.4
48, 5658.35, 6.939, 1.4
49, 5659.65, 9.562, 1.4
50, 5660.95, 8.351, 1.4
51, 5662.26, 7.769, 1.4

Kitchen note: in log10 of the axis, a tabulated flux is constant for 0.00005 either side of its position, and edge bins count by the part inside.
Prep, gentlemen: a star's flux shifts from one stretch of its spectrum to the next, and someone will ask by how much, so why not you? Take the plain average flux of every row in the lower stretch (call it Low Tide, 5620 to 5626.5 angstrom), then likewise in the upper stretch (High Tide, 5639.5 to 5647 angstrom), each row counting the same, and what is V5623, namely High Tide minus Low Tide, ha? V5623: -0.5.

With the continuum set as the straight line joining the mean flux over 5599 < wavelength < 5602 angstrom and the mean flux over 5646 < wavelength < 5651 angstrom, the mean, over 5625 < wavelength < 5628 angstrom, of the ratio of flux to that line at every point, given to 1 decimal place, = 1.2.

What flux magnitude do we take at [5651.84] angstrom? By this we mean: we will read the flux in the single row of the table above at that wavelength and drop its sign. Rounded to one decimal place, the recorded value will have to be 9.3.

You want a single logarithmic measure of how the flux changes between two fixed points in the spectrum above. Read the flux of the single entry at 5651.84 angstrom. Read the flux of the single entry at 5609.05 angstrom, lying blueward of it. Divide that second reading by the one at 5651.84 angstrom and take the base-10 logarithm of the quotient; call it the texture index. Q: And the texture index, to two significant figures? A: -0.11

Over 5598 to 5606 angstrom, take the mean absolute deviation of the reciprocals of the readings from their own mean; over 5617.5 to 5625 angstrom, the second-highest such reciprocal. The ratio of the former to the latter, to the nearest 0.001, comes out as 0.140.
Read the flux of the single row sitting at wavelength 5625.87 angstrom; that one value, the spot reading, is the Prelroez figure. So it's 9.54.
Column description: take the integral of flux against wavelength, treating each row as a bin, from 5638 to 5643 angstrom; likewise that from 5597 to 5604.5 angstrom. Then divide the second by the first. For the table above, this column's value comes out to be 1.6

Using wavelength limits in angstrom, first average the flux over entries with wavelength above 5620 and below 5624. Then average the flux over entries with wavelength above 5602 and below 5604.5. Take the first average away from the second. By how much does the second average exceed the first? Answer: 1.4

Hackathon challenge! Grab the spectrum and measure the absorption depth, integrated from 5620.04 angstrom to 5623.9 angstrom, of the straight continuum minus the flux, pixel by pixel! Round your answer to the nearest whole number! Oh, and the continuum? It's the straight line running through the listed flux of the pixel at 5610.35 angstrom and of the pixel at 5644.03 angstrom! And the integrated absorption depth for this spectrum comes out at -2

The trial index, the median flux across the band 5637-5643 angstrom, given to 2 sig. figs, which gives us 8.9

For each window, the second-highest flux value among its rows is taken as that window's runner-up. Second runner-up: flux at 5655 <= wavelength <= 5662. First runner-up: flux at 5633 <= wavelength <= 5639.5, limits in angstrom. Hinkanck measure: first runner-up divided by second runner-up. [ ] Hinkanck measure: 1.17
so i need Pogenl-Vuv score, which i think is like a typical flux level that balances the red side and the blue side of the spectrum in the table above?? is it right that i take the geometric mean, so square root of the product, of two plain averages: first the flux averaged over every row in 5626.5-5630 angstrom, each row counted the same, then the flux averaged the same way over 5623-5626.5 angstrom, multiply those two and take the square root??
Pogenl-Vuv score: 9.9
